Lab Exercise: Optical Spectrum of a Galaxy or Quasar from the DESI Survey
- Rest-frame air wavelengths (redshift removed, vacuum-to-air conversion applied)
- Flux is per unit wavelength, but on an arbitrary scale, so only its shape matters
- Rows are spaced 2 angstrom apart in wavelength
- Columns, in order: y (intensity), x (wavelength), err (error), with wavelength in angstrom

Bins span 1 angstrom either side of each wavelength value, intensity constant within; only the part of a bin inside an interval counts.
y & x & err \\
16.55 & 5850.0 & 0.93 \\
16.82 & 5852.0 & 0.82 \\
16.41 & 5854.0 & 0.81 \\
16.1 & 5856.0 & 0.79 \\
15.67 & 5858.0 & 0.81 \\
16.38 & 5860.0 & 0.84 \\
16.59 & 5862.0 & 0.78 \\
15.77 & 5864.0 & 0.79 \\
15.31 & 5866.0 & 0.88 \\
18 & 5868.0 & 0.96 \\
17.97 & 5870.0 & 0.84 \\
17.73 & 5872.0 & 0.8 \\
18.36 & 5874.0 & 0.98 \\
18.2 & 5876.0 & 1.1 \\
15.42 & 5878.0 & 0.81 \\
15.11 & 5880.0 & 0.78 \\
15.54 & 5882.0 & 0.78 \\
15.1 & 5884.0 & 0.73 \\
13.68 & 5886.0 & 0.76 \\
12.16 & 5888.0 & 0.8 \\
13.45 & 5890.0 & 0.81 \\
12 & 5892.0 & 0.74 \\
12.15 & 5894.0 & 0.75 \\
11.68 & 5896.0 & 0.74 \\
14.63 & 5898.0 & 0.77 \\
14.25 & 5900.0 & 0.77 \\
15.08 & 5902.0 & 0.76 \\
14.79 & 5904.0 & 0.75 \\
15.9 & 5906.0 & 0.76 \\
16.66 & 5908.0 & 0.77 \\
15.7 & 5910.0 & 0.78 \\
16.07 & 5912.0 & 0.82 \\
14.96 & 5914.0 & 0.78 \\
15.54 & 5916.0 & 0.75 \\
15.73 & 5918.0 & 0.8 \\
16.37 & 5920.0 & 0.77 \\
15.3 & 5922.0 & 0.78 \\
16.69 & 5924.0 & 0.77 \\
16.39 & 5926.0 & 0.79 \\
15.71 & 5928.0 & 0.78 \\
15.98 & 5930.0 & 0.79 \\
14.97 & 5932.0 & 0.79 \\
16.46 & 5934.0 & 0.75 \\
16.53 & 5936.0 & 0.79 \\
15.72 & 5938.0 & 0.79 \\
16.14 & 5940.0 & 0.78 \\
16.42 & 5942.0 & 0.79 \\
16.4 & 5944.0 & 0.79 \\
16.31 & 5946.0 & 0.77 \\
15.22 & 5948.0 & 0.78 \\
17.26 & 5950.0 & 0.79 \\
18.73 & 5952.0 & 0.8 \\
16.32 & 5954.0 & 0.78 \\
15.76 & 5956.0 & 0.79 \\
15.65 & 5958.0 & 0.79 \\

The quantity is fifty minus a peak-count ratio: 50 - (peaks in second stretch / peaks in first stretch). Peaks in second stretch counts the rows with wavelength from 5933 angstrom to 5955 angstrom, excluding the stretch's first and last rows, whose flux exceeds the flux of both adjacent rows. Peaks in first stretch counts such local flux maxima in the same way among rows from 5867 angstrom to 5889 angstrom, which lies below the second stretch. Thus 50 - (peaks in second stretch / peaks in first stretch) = 48.50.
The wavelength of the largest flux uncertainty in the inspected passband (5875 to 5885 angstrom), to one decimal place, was 5876.0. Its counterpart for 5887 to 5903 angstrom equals 5890.0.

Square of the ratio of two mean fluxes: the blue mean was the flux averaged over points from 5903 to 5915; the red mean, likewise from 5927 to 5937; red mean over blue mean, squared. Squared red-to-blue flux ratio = 1.03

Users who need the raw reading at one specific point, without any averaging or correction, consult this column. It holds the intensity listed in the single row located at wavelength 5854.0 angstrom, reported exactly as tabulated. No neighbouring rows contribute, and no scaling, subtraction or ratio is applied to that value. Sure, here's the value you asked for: 16.41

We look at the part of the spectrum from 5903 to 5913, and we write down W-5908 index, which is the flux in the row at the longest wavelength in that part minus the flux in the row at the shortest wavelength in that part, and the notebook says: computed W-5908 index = 1.3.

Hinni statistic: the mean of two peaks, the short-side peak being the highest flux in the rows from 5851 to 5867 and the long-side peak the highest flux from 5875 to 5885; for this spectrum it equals 17.5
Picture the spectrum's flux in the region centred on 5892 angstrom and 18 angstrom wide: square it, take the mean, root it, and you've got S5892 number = 13.3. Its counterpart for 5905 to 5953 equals 16.2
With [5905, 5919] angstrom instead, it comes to 15.8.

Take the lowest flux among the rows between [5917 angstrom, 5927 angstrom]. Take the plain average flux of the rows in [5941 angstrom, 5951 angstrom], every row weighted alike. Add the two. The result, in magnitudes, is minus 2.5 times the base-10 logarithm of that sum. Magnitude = -3.75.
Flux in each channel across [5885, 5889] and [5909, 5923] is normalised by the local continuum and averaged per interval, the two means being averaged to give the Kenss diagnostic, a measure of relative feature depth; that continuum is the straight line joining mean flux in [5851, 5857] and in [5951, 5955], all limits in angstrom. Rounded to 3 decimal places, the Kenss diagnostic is 0.842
